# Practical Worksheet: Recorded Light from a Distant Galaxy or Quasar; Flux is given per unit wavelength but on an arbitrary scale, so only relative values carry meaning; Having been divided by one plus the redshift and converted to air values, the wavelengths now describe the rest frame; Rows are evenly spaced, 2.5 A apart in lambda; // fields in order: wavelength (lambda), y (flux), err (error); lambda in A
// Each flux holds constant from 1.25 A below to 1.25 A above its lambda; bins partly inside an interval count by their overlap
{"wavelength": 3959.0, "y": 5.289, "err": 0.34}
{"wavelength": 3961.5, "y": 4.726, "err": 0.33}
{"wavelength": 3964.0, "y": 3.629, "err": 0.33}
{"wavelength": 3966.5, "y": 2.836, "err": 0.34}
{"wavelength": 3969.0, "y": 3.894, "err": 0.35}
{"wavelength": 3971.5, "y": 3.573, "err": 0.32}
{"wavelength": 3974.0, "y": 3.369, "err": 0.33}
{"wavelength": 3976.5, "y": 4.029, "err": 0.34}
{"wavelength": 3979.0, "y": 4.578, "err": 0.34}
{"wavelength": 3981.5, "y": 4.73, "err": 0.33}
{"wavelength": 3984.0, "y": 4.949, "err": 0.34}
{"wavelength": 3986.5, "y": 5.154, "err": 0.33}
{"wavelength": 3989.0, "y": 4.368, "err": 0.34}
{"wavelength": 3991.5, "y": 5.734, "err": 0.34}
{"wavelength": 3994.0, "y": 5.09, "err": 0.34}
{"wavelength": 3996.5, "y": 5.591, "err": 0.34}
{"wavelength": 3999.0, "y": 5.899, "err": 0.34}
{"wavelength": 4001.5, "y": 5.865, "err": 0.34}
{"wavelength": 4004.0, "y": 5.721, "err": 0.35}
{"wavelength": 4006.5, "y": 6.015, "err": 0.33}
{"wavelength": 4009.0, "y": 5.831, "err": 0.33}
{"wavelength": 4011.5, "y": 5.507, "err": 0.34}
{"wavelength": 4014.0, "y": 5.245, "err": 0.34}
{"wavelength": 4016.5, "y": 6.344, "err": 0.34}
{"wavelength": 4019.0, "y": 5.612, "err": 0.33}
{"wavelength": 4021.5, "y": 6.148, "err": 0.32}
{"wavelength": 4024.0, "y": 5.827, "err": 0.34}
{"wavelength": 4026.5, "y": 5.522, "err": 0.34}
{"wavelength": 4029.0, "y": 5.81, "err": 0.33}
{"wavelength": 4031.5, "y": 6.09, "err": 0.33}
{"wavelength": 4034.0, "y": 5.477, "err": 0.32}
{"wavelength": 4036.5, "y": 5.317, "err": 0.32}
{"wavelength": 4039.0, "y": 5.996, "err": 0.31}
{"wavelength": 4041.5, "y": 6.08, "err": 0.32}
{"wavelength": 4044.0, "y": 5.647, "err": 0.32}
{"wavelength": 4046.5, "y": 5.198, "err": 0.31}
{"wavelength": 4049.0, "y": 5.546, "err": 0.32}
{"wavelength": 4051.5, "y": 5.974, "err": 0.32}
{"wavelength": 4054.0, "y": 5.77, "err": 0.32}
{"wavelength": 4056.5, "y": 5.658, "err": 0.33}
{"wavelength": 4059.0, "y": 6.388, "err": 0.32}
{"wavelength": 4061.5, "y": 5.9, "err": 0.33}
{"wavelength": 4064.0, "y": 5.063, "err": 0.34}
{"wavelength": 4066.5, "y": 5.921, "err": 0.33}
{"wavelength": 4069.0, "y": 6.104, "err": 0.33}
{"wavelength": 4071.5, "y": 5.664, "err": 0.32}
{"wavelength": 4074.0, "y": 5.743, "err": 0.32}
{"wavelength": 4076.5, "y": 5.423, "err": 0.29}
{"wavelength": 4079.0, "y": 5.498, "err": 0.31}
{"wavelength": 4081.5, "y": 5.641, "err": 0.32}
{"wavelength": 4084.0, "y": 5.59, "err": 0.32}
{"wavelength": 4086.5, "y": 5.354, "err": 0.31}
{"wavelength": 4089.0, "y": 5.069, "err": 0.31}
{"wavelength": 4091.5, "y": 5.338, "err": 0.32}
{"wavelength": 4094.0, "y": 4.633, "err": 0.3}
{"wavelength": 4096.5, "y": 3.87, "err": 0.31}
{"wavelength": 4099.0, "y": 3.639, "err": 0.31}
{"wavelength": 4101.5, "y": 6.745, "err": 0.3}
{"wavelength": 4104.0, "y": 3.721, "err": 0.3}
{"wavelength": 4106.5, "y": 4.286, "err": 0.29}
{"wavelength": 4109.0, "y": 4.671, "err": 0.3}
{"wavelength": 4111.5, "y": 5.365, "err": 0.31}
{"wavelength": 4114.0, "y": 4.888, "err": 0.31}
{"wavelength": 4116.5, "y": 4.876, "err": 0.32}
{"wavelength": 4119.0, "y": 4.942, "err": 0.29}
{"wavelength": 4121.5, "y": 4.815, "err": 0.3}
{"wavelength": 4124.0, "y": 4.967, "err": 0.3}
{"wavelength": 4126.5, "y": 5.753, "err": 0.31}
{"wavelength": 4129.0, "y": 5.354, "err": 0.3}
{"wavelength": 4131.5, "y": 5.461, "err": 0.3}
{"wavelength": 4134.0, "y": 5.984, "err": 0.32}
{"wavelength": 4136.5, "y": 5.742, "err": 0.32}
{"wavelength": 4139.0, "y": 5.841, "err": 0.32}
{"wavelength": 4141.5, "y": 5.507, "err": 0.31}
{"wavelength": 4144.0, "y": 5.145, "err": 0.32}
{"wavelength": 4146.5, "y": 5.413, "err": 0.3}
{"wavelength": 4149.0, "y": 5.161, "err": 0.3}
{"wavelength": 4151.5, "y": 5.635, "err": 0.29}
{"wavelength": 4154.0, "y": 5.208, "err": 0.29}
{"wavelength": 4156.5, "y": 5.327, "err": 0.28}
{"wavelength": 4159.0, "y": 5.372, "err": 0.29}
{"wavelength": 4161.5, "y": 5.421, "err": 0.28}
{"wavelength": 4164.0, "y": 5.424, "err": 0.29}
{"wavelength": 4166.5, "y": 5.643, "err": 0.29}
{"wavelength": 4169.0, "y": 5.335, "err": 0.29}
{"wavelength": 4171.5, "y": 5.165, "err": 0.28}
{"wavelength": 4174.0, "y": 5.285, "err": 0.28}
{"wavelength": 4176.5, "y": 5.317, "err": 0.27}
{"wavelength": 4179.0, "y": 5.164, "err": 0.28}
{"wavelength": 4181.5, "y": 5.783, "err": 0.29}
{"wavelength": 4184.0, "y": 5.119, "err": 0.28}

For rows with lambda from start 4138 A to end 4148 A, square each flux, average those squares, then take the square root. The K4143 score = 5.48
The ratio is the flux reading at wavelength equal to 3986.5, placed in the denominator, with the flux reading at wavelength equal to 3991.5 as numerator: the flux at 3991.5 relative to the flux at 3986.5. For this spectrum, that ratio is 1.1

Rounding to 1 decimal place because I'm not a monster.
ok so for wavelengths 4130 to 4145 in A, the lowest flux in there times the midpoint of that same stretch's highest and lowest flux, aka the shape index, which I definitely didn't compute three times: 28.6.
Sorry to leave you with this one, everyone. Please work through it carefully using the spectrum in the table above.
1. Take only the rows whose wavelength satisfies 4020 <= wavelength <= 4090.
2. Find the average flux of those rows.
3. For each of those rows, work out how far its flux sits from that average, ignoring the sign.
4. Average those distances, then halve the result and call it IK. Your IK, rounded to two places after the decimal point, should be 0.13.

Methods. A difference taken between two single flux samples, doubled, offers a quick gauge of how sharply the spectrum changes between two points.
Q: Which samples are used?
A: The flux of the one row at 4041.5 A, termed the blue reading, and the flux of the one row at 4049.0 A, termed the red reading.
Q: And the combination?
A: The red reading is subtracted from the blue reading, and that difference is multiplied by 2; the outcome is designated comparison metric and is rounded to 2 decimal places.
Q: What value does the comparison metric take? 1.07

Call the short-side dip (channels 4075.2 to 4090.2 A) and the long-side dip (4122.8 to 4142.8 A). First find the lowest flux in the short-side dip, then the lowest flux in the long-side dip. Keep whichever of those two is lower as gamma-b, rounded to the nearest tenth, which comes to 5.0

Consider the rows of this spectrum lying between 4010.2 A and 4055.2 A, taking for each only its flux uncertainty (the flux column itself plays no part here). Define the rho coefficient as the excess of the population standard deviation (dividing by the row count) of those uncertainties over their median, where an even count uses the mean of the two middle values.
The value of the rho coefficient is -0.310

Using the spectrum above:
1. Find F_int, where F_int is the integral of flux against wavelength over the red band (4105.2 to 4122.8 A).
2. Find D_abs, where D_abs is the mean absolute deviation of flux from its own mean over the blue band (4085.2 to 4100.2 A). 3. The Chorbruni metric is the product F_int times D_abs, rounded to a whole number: 51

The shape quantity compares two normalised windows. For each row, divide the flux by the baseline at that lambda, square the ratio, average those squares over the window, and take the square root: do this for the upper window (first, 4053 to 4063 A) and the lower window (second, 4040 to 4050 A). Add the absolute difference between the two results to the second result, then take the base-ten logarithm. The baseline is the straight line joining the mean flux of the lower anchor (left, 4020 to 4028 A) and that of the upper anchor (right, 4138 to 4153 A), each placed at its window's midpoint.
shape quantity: 0.016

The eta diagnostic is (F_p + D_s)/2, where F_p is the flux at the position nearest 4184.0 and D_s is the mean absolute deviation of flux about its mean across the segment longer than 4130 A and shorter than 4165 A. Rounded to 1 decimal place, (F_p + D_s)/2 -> 2.7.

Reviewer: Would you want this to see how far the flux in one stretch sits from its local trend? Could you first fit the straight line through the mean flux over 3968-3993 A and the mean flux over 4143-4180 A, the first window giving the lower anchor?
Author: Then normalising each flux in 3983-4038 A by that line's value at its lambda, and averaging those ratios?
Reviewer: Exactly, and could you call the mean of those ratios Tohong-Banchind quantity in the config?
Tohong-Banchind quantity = 1.22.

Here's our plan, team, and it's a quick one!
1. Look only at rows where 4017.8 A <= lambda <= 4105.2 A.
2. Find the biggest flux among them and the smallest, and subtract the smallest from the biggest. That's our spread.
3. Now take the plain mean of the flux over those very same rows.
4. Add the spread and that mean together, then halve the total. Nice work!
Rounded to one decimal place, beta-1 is 4.3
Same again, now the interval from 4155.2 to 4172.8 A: 2.9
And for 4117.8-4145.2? 3.3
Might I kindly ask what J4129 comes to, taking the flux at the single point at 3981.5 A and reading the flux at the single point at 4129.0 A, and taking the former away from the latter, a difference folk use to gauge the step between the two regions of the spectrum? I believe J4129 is 0.62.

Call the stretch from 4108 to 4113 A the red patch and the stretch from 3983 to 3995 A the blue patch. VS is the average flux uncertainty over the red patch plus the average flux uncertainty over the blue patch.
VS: 0.64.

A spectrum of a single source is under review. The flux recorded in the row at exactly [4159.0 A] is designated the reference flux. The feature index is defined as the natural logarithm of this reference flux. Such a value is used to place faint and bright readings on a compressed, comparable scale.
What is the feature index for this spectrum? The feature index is 1.68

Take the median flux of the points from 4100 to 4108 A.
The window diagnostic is 4.29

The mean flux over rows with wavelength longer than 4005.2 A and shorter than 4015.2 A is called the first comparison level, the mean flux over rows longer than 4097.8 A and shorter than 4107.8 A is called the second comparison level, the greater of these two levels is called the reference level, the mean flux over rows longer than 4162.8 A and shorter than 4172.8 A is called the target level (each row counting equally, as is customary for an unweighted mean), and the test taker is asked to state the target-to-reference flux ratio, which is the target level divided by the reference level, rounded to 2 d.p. 0.95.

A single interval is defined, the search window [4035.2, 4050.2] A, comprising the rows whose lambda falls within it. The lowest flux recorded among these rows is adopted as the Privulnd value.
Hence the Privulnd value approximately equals 5.198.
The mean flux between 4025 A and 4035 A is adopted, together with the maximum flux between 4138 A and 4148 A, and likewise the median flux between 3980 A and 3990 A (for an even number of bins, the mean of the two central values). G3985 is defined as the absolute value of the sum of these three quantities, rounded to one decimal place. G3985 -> 16.4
